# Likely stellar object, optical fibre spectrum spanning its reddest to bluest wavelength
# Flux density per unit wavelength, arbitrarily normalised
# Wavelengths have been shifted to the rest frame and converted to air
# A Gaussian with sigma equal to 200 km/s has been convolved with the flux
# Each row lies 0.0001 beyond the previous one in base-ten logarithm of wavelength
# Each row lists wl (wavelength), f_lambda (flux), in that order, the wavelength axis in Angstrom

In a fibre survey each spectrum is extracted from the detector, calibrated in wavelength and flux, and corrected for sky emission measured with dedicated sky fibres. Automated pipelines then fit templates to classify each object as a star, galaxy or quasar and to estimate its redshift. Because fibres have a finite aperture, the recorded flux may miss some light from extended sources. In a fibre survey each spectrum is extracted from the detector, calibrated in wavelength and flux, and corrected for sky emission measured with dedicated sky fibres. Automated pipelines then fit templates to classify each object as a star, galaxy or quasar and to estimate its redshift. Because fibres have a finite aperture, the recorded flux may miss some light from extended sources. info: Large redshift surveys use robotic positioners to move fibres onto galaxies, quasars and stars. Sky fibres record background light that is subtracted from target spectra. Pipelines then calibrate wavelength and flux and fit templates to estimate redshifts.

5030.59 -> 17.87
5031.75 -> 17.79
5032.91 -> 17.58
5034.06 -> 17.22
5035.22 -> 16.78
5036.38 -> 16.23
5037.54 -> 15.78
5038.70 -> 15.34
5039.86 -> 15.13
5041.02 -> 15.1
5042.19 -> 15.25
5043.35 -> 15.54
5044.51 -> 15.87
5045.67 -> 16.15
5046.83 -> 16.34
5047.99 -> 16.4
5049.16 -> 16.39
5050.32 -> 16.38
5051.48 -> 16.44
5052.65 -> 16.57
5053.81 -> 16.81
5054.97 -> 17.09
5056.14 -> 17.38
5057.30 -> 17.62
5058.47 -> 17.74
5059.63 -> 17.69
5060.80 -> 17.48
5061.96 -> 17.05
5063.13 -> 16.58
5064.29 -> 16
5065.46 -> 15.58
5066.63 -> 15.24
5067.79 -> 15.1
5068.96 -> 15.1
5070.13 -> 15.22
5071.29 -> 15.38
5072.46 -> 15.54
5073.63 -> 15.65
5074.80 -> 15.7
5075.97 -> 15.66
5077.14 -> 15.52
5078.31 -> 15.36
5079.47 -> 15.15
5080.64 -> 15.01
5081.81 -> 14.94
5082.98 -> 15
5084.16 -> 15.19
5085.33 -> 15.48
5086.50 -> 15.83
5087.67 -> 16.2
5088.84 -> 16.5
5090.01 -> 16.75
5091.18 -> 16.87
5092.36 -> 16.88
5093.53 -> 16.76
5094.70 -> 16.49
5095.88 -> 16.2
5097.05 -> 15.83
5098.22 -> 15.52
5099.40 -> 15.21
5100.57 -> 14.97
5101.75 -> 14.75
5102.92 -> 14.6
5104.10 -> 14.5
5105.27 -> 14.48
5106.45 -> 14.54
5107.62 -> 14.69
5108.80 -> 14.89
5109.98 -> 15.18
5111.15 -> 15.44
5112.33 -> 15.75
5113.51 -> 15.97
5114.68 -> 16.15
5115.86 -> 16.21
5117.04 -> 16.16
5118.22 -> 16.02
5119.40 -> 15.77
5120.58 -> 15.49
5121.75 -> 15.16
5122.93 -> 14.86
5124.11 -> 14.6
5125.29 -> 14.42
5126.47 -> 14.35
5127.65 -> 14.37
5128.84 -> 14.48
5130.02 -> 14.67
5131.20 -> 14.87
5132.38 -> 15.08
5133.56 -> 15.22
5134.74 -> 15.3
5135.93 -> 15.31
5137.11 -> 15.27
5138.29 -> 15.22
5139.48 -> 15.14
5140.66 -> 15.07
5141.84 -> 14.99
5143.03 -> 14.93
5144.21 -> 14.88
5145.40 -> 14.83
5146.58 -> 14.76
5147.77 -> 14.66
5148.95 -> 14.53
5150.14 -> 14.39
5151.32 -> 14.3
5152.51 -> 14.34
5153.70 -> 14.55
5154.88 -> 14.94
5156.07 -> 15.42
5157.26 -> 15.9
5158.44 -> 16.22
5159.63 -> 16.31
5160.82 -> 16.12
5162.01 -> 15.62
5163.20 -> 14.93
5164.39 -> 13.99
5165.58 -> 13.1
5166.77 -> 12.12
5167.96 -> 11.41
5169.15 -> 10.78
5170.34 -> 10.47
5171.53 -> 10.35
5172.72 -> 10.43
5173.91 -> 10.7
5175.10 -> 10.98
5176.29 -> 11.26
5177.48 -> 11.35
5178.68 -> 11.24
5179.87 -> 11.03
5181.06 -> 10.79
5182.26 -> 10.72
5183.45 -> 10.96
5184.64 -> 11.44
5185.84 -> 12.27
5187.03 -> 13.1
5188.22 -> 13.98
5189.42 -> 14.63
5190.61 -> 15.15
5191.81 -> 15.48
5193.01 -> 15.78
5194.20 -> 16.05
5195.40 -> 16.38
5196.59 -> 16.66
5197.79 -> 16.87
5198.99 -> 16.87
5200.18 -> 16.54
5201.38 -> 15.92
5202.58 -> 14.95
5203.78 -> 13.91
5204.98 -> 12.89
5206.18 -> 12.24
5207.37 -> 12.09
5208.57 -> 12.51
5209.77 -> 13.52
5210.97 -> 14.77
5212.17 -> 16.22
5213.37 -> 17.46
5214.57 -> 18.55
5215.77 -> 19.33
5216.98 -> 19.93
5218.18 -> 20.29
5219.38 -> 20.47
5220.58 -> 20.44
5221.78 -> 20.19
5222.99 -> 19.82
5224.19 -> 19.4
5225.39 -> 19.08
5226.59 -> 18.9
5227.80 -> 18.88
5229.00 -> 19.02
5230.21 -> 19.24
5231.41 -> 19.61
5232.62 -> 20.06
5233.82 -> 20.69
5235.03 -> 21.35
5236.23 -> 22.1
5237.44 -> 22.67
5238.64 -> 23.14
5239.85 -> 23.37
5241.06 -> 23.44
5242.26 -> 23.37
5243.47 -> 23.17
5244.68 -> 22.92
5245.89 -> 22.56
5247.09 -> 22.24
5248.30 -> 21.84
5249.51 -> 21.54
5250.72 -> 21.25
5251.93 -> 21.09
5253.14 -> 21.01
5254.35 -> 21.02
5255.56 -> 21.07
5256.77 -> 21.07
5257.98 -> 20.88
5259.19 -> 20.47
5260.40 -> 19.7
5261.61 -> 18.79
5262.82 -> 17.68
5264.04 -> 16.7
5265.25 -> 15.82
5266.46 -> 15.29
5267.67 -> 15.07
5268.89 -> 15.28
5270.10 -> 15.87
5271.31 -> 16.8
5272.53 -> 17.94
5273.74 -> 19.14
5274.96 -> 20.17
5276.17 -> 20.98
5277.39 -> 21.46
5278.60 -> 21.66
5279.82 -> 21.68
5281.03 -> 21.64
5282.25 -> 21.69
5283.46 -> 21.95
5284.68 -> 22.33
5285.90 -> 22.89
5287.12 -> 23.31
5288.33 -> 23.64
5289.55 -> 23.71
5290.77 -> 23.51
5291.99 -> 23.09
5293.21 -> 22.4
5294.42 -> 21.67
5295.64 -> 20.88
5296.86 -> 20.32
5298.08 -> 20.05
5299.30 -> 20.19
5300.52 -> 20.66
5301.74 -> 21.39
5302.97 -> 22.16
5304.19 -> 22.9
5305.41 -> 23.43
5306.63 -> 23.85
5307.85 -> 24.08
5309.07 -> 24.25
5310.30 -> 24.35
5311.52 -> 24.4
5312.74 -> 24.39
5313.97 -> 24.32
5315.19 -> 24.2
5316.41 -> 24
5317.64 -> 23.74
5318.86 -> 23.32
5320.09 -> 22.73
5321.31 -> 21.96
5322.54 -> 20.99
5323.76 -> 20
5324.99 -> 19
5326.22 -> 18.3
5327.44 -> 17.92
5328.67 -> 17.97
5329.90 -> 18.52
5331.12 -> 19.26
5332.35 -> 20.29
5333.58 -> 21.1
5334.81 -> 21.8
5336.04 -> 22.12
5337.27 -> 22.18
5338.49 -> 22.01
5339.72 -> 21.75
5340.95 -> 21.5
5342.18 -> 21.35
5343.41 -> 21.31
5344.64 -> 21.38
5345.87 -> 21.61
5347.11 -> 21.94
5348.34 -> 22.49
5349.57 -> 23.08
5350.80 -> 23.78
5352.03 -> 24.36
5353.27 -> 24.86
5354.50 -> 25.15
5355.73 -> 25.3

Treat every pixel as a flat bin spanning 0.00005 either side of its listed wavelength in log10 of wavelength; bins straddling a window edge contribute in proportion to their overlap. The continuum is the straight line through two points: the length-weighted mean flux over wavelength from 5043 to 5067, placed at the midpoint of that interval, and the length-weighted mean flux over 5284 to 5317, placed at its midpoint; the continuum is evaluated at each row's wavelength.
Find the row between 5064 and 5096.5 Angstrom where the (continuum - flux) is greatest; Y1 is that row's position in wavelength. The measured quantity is 5081.81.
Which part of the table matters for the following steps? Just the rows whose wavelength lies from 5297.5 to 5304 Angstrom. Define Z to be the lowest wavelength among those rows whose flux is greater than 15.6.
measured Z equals 5298.08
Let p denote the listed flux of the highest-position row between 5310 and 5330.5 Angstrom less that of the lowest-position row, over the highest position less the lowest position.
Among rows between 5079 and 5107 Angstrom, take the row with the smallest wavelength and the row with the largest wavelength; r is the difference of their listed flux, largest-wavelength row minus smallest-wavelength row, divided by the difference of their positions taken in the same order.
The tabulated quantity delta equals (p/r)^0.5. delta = 3.6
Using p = -0.3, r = -0.02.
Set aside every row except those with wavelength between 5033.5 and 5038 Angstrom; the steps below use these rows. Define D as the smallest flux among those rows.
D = 15.78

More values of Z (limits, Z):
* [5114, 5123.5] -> 5114.68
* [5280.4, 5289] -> 5281.03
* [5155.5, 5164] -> 5157.26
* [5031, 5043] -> 5031.75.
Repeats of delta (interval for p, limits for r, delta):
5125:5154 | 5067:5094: 0.3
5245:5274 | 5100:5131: 3.5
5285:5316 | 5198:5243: 0.5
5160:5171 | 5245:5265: 1.4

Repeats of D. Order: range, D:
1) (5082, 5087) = 15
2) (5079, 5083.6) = 14.94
